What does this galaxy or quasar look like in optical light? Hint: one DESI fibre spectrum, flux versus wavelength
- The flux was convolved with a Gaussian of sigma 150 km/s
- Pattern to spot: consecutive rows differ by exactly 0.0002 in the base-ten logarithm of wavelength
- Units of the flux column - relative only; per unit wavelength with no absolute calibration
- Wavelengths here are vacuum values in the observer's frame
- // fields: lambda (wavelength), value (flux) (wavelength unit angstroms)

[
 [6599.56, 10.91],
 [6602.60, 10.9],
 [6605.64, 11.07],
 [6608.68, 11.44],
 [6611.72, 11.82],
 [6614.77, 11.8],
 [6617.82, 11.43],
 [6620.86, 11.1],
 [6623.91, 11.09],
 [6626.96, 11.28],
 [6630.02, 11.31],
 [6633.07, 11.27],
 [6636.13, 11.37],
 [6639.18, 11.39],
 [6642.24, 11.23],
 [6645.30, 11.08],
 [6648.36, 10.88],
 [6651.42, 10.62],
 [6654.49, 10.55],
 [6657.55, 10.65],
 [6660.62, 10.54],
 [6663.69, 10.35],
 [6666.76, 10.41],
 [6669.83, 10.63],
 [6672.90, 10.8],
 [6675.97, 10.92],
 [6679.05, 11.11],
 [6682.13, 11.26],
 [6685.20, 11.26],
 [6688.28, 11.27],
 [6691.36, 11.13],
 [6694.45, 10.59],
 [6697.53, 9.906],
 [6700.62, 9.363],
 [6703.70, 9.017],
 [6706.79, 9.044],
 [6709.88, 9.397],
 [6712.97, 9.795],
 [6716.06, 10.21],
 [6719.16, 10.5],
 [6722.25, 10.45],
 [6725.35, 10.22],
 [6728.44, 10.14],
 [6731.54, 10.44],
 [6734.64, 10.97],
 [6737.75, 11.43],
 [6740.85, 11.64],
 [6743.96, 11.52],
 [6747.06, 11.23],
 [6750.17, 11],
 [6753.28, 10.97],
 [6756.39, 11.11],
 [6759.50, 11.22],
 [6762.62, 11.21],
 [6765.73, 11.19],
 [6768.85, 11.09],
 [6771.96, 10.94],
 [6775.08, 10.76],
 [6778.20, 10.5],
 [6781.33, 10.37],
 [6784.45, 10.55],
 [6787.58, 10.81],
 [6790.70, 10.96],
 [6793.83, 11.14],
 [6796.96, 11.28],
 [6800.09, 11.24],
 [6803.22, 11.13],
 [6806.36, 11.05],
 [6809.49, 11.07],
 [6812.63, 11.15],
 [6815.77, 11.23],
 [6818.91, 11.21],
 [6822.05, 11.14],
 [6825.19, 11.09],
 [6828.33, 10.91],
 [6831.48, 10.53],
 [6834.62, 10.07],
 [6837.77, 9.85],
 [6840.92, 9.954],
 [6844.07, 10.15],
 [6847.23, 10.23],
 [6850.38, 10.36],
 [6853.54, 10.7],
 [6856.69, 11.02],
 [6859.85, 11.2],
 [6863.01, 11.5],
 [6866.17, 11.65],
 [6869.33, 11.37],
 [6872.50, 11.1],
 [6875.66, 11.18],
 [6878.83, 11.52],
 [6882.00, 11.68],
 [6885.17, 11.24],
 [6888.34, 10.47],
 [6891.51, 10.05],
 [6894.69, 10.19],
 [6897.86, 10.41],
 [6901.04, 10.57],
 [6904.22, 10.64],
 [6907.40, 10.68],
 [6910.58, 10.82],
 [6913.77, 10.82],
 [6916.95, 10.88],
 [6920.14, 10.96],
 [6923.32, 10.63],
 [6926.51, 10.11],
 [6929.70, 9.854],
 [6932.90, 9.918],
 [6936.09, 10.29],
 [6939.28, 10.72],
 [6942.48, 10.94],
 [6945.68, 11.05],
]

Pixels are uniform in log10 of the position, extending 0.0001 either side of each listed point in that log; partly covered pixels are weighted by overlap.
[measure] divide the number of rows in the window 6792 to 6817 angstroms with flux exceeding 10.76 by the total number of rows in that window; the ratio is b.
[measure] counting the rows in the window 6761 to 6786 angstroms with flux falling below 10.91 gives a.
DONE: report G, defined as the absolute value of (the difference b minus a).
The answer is 3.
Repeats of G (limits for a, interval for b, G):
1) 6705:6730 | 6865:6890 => 7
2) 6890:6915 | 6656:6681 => 8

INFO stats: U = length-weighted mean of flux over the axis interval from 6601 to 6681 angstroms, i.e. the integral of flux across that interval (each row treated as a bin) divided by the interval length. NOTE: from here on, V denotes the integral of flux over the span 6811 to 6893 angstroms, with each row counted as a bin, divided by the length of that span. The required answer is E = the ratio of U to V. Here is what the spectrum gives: 1.02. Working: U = 11.04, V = 10.9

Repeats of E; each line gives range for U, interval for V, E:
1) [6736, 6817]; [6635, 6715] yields 1.05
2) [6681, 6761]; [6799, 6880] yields 0.97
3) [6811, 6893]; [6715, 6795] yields 1.00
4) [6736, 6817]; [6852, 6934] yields 1.02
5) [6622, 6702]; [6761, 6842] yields 1.00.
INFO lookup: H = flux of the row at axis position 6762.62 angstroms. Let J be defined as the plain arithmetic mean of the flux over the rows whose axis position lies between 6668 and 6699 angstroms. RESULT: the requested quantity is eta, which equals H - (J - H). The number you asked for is 11.5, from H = 11.21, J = 10.9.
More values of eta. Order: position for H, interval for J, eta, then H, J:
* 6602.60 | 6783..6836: 10.8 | 10.9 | 11.0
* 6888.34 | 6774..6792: 10.3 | 10.47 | 10.7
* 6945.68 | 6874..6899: 11.3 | 11.05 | 10.8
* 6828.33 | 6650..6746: 11.3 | 10.91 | 10.5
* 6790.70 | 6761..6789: 11.1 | 10.96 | 10.8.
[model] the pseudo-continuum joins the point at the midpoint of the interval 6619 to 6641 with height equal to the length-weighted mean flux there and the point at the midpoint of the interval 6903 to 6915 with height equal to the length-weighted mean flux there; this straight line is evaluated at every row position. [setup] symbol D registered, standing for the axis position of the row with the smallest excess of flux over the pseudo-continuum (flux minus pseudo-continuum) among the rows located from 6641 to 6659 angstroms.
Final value 6654.49 angstroms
